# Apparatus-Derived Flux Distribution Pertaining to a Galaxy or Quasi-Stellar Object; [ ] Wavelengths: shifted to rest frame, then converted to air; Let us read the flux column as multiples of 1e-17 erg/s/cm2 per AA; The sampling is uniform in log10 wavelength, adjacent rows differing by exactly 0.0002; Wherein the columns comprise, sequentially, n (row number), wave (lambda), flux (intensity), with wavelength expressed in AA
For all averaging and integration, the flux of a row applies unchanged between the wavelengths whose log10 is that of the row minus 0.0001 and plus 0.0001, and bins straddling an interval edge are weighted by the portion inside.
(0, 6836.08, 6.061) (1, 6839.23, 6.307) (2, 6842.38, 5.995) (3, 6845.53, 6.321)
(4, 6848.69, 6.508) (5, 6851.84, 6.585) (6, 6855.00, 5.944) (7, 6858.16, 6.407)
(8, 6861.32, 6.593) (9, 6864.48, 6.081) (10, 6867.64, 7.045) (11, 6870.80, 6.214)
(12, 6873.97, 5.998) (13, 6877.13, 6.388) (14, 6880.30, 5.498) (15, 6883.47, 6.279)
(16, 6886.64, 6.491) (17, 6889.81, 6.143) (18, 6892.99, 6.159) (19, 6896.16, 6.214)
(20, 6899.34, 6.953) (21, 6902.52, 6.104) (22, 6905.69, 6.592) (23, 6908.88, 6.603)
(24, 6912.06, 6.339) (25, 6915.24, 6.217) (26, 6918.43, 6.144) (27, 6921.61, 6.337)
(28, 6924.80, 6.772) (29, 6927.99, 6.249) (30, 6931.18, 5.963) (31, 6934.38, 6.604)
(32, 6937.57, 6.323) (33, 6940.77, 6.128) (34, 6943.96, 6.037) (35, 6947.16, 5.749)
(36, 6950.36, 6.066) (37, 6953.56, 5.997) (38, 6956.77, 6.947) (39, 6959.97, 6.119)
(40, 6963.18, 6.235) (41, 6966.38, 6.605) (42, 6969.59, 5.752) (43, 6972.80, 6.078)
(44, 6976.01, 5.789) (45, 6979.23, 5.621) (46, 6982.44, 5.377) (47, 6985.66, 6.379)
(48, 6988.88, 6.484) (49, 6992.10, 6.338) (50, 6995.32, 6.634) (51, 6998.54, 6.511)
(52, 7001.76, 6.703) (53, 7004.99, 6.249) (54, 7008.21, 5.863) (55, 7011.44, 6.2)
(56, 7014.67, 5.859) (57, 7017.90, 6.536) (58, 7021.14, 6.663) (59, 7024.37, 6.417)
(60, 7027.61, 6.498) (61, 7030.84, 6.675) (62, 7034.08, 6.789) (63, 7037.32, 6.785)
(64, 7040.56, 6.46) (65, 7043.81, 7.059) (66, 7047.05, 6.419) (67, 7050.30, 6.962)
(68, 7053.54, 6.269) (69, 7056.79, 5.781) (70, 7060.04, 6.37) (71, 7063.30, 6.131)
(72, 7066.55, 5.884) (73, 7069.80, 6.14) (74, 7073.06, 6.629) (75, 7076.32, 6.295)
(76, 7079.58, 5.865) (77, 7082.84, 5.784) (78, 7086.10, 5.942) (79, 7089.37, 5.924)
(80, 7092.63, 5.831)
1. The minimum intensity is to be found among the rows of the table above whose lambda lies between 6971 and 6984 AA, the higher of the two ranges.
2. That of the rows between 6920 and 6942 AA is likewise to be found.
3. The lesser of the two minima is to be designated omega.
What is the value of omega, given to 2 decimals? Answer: 5.38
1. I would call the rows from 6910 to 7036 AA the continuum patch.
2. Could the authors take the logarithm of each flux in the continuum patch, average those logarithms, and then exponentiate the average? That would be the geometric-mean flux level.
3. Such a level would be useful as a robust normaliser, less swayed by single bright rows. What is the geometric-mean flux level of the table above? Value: 6.25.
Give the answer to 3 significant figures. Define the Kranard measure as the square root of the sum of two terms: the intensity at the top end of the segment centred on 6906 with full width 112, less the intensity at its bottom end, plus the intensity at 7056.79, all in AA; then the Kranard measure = 2.31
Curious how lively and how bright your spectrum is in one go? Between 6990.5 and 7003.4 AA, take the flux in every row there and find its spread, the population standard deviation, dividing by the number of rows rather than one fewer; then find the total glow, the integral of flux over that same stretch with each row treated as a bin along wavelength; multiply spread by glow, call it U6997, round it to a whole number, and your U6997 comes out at 12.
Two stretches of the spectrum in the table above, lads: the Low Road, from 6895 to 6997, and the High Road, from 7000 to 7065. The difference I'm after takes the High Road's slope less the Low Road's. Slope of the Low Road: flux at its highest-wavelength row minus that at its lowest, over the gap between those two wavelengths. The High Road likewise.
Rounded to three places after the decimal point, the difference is -0.014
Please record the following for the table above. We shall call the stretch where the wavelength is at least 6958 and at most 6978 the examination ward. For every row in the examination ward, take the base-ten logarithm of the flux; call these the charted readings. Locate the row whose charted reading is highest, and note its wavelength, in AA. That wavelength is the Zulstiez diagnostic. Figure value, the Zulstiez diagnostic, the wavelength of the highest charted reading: 6966.38 AA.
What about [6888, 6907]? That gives 6899.34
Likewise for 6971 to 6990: 6988.88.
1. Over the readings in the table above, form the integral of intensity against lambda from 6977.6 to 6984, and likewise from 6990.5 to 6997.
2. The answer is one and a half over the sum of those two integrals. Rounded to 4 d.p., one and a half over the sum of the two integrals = 0.0194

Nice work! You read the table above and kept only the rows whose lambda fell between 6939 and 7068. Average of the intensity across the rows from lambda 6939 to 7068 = 6.29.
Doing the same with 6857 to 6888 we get 6.30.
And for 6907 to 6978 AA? 6.23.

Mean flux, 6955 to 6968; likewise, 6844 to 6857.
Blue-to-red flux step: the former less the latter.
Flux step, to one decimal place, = 0.1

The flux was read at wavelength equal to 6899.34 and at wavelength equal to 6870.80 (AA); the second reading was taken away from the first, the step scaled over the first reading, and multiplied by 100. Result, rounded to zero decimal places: 11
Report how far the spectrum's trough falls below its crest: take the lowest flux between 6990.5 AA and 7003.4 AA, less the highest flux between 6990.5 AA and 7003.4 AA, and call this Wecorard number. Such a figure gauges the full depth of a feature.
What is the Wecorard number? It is -0.4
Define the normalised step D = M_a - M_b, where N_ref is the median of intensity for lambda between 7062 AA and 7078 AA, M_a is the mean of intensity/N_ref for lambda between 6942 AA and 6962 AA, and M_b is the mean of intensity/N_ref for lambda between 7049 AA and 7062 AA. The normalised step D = -0.03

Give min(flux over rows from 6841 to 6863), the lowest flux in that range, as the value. 5.944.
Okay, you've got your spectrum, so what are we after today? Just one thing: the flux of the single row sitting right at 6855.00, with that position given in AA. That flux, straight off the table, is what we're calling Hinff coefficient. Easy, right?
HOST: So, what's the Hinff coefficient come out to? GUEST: 5.944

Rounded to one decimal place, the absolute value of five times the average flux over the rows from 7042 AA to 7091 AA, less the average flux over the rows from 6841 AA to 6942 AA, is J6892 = 24.8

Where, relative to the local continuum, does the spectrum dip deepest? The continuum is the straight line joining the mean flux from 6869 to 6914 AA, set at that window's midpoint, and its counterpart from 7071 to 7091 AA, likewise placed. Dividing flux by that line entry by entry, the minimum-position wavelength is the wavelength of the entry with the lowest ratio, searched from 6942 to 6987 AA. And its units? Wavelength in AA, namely 6982.44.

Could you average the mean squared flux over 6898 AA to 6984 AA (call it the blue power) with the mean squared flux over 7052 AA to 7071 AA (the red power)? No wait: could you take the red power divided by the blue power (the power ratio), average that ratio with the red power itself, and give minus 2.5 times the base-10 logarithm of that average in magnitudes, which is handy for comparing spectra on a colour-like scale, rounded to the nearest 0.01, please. -3.20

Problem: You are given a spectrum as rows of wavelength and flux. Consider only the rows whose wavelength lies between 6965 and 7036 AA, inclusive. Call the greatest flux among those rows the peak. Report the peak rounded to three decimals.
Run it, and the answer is 6.789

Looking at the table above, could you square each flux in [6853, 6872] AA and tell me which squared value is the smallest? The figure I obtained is 35.3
